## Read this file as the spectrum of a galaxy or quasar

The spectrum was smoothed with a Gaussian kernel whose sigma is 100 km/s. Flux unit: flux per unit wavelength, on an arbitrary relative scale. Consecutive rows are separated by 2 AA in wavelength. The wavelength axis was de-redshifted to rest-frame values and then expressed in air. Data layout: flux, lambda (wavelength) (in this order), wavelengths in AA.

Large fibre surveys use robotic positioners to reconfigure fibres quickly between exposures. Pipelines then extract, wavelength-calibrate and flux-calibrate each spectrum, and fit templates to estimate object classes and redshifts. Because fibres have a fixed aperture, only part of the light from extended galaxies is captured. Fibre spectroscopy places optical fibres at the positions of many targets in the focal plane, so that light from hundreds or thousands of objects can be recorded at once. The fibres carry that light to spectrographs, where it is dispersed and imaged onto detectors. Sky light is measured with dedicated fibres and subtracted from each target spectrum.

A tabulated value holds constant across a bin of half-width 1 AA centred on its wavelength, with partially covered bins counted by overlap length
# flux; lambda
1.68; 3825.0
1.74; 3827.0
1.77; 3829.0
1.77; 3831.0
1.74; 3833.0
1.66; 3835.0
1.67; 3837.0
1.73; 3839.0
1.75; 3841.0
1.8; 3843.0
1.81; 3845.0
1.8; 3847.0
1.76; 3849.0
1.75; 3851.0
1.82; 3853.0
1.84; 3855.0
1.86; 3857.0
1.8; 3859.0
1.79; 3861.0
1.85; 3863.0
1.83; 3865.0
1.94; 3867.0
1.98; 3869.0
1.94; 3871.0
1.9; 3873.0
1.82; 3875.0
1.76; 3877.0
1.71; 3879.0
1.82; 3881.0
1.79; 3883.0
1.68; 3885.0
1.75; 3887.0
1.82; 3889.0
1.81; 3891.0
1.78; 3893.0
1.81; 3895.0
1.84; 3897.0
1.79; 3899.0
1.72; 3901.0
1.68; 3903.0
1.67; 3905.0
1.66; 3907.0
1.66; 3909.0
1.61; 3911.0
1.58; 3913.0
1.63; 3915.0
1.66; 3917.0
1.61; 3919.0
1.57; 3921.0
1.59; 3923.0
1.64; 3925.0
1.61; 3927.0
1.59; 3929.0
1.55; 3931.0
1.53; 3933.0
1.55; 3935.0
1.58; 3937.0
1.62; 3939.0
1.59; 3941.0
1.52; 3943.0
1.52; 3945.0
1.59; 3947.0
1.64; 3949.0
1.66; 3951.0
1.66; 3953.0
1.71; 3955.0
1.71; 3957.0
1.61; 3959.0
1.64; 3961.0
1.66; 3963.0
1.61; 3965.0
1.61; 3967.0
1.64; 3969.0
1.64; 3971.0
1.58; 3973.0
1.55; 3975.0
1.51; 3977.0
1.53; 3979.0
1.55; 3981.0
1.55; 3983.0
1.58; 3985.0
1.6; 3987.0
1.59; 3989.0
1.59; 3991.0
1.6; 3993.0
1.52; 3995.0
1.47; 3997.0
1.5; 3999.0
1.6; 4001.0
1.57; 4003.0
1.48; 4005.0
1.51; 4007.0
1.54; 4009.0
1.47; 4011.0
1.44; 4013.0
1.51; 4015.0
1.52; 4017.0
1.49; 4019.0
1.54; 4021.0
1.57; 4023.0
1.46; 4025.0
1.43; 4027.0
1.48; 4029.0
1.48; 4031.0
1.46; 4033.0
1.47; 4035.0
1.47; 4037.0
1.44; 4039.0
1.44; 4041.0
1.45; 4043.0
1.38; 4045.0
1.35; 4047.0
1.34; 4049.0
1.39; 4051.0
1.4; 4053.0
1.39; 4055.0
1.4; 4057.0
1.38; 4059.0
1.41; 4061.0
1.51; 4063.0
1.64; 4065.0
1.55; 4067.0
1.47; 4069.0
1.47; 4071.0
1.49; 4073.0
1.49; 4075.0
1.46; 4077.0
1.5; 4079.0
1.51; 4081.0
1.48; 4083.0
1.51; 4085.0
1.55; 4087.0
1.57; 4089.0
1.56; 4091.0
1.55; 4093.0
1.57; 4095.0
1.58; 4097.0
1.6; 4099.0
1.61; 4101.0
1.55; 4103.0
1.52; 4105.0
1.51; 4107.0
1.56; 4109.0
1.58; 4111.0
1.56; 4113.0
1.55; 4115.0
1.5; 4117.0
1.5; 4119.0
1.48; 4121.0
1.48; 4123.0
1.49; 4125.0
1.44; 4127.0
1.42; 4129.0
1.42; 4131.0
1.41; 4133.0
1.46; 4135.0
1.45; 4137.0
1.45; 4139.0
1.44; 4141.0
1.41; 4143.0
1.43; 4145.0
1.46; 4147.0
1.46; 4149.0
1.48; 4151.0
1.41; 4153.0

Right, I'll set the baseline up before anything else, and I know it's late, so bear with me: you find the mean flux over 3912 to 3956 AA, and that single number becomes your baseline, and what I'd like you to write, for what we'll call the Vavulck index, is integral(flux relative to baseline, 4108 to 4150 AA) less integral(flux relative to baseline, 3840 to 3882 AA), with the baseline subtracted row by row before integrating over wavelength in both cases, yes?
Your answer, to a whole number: -15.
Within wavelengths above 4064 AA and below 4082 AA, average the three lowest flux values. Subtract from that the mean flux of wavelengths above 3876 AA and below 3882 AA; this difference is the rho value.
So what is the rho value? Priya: -0.30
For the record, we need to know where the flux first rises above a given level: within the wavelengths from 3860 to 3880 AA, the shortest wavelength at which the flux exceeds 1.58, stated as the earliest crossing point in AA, 3861.0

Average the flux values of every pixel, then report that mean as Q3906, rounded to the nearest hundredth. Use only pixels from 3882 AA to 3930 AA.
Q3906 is 1.69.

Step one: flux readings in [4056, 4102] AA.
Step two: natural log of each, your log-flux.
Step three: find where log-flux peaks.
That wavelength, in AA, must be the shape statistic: 4065.0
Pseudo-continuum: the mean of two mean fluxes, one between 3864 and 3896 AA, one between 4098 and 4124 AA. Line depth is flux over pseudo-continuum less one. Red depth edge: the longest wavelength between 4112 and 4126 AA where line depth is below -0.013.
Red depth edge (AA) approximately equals 4125.0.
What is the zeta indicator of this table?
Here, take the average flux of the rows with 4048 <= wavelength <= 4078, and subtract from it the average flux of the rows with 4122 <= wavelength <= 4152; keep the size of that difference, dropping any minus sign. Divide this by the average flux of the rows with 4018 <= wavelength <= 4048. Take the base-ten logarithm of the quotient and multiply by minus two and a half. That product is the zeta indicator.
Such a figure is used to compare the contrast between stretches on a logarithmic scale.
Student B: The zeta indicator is 6.0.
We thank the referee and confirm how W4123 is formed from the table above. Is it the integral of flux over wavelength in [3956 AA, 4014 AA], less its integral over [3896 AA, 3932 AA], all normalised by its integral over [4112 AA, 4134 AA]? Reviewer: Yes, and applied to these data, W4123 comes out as 1.0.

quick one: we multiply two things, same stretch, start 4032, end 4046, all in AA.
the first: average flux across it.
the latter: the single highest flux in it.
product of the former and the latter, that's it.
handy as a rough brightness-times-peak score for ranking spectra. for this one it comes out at 2.1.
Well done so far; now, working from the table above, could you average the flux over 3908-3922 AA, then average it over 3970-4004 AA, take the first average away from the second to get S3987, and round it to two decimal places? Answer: -0.06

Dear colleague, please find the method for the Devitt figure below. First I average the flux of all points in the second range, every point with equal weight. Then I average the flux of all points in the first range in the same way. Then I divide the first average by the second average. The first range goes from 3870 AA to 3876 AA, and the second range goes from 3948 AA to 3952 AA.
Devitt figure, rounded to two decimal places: 1.14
